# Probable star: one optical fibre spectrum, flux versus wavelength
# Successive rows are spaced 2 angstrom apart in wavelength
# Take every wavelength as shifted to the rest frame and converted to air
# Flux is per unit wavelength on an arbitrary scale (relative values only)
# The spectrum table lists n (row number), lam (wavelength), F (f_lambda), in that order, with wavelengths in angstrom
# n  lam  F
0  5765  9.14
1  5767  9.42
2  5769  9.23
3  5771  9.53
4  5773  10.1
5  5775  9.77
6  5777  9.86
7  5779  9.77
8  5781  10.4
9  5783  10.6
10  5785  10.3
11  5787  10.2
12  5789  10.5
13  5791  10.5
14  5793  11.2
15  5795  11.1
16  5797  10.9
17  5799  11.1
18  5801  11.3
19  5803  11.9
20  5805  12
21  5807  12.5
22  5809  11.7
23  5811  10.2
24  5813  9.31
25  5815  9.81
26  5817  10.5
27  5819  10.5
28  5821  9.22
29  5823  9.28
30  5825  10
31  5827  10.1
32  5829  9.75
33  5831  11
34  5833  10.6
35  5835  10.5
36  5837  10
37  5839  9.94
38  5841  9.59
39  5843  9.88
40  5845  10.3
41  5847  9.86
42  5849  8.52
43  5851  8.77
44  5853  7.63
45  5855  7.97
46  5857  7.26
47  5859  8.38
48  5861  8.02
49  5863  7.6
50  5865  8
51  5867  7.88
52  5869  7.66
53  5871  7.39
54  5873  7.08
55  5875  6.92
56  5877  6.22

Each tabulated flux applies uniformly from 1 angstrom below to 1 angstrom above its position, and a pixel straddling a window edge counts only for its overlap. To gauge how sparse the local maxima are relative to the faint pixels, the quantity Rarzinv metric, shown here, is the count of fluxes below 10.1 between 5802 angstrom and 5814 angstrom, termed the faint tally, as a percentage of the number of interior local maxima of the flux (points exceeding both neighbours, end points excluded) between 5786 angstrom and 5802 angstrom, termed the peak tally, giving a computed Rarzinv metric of 100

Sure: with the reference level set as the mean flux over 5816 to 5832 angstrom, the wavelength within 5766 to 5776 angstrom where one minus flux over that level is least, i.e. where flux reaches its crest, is 5773 angstrom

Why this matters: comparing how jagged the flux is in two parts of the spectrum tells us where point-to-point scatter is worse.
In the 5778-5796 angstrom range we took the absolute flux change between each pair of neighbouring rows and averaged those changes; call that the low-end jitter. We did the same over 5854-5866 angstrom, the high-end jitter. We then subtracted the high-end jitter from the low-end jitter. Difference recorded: -0.3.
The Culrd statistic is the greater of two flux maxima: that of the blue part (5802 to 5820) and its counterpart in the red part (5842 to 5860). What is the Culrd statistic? 12.5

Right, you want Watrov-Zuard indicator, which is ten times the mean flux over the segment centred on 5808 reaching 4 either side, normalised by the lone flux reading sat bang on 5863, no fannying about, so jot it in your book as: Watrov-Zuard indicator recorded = 15.3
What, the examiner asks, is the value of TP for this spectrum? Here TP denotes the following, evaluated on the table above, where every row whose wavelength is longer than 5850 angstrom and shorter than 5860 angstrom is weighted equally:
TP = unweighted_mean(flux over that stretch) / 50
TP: 0.160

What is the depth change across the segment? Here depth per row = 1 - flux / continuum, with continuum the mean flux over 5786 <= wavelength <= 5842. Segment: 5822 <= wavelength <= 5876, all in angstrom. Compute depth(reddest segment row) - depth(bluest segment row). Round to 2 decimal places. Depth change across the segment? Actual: 0.22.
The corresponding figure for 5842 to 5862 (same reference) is 0.18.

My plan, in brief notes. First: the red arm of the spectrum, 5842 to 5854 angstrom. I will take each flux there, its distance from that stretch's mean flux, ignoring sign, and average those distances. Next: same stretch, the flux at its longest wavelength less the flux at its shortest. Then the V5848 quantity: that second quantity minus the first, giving -3.1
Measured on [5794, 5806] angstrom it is 0.5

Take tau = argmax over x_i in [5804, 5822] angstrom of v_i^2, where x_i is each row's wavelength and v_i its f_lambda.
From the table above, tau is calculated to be 5807 angstrom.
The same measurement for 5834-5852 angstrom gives 5835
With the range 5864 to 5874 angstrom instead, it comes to 5865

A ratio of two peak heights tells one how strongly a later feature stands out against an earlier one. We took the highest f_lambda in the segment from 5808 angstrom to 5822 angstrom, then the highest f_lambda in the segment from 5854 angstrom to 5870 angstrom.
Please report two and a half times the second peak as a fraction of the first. 1.8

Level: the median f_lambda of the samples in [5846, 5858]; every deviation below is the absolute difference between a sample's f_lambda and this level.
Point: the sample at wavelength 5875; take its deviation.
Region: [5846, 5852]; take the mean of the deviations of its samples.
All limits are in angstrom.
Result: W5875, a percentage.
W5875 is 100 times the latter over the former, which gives 61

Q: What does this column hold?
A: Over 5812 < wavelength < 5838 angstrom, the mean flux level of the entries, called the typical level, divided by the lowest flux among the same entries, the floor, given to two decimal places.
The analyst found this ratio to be 1.09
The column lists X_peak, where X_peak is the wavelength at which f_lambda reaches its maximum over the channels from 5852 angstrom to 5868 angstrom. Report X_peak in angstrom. 5859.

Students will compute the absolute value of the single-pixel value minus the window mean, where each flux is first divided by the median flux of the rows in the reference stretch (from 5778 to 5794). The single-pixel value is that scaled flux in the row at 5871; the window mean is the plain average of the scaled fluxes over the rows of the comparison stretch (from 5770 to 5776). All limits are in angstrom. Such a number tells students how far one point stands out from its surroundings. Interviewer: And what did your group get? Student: 0.23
